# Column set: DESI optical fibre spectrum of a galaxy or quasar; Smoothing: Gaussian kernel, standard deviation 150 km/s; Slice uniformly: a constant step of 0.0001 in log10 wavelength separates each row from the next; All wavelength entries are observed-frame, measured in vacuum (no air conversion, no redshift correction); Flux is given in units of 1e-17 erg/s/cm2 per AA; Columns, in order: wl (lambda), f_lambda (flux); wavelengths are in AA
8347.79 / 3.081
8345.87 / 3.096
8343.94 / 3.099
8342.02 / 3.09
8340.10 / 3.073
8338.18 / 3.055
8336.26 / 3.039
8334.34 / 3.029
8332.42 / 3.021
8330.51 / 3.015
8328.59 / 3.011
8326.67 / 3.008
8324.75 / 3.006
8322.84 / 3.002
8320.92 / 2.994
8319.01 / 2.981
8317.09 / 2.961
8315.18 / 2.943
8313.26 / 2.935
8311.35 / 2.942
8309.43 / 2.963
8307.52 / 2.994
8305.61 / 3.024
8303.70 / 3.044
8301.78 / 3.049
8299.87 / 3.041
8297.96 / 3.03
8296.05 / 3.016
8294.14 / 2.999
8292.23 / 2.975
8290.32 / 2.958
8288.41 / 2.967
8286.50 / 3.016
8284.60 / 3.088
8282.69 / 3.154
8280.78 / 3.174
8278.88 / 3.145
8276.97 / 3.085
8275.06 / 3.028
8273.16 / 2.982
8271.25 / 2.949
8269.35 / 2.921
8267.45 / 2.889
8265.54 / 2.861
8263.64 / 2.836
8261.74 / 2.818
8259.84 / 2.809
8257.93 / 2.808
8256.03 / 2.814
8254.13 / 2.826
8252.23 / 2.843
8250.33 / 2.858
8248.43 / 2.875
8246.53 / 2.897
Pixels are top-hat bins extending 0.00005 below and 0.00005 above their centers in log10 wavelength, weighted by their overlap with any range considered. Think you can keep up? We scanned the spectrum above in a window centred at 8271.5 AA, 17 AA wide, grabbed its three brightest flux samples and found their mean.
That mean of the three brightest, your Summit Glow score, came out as 3.09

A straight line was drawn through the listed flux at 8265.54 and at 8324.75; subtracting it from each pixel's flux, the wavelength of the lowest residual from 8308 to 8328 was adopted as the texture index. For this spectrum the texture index 8313.26 AA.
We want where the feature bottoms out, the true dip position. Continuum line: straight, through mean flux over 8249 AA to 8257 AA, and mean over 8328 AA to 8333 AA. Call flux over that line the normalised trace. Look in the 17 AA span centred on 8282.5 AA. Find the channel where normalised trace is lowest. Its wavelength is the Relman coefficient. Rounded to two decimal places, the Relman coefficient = 8290.32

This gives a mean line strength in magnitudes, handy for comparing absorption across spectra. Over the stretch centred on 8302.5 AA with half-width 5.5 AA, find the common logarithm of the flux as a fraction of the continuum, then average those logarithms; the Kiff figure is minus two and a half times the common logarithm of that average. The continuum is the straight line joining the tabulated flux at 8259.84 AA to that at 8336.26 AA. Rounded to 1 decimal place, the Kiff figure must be 4.7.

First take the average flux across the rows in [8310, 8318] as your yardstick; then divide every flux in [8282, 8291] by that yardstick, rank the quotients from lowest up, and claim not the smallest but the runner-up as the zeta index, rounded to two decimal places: 1.01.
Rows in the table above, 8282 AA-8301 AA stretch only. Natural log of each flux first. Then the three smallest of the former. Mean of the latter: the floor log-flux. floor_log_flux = 1.09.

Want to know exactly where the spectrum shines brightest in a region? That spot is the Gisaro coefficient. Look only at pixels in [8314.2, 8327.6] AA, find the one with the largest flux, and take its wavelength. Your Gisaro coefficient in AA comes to 8326.67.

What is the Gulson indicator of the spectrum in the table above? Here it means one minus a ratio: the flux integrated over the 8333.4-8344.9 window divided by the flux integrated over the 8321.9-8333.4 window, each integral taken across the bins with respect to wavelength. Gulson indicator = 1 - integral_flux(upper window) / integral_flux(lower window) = -0.02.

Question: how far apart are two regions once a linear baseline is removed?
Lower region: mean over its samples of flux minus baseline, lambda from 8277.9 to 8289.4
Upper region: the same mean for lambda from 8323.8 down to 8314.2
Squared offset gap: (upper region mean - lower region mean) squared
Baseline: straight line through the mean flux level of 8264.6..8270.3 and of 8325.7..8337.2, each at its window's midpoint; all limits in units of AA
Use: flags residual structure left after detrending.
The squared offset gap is 0.035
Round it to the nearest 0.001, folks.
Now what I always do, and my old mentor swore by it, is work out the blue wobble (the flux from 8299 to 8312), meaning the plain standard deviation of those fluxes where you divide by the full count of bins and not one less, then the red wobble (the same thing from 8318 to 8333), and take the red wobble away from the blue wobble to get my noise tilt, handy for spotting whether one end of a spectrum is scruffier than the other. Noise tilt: 0.028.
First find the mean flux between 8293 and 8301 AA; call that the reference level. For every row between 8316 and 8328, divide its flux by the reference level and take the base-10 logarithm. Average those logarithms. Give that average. -0.0043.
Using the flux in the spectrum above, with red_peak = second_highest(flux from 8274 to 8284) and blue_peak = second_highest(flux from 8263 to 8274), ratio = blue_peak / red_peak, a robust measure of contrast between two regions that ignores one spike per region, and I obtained 0.94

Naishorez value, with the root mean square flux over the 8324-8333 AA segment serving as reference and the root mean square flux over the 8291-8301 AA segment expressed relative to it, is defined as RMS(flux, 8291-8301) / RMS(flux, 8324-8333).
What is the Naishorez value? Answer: 1.00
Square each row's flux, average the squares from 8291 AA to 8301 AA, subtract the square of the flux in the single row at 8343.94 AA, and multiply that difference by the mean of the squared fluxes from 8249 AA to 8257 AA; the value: -4.3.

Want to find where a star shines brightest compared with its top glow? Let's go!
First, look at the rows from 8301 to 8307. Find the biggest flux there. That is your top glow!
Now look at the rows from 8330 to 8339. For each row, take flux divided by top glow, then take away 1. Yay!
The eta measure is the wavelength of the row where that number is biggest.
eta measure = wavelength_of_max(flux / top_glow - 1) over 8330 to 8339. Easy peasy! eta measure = 8338.18 AA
